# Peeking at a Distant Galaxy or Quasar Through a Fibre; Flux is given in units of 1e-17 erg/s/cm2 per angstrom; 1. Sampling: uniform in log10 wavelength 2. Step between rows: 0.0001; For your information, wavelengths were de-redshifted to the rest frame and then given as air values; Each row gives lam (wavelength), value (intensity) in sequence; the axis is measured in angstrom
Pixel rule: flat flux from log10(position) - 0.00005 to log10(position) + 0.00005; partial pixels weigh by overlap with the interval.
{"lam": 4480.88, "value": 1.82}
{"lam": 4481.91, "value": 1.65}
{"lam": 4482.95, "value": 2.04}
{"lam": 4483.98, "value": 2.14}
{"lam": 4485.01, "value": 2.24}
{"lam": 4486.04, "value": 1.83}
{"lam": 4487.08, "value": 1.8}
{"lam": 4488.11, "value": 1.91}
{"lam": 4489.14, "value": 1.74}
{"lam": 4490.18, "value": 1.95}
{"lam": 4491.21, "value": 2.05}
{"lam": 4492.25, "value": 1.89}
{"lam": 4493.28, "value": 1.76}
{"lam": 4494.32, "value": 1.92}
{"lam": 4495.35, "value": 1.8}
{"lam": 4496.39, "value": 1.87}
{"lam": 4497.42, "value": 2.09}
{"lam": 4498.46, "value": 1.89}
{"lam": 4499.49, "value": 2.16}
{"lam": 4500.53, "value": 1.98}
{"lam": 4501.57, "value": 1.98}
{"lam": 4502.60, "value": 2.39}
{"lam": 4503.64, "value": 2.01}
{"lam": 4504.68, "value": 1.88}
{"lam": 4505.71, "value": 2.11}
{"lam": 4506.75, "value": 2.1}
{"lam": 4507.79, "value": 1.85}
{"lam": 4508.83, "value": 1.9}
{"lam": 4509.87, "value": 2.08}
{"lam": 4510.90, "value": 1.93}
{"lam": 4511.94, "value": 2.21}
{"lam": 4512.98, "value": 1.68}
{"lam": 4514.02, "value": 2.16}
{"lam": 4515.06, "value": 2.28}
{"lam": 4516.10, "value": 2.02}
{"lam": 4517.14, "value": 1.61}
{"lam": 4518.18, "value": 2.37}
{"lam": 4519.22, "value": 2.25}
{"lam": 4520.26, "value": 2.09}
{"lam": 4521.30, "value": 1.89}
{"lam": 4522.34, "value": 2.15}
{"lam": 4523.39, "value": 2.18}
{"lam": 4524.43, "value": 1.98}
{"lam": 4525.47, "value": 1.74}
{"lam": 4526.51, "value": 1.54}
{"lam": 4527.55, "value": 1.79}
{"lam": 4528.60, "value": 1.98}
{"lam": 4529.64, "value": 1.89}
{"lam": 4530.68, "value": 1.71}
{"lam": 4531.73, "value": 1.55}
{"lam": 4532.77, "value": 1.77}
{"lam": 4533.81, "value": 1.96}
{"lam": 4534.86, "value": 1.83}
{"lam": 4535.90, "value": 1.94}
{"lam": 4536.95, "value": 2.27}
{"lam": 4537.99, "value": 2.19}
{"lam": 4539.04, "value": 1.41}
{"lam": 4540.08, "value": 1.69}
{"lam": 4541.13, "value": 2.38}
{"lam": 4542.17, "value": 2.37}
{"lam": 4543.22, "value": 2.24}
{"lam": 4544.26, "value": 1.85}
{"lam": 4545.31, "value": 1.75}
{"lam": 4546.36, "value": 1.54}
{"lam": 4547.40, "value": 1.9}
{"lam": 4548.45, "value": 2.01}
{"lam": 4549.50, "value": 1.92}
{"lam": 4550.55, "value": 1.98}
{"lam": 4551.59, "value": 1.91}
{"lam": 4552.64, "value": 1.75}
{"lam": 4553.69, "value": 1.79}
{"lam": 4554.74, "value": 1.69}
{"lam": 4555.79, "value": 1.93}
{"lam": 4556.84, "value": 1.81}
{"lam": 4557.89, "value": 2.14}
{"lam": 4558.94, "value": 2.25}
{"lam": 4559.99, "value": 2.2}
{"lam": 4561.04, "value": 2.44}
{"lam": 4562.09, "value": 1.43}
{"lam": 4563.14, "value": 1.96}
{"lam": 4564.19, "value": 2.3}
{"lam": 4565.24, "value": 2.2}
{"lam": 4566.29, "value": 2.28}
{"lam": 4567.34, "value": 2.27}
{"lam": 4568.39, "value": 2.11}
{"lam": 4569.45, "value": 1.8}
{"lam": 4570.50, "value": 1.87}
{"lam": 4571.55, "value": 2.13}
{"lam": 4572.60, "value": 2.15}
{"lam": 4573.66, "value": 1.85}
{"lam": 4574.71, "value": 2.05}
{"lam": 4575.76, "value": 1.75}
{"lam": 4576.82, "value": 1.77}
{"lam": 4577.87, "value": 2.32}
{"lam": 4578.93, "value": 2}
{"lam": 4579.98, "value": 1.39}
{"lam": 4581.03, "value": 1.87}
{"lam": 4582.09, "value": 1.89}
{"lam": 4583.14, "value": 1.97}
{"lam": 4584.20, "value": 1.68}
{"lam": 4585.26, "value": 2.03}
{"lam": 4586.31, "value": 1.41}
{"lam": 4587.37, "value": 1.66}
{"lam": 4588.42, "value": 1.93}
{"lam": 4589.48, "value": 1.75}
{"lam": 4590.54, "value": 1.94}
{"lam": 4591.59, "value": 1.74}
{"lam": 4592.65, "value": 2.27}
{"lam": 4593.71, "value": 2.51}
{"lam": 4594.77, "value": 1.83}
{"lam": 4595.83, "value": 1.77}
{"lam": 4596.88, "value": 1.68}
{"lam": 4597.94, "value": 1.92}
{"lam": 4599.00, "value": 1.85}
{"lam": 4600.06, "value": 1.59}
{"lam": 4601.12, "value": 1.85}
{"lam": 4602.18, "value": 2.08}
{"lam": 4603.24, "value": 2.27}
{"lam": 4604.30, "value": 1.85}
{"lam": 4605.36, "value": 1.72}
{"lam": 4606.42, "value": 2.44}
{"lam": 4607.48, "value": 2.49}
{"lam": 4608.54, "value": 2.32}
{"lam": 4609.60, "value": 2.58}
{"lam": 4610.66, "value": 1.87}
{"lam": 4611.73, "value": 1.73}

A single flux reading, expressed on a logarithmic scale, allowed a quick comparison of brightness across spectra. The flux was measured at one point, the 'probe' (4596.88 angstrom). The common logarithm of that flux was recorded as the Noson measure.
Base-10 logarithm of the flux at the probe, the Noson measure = 0.225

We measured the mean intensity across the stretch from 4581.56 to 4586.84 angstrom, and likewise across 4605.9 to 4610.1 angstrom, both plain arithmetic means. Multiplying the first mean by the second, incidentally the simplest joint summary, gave 4.41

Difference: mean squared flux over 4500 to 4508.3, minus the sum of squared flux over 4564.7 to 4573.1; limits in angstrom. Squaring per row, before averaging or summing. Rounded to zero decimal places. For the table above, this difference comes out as -31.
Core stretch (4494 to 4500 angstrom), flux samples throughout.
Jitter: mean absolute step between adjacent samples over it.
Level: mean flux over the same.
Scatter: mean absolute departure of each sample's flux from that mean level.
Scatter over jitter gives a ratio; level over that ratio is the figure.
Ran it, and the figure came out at 3.04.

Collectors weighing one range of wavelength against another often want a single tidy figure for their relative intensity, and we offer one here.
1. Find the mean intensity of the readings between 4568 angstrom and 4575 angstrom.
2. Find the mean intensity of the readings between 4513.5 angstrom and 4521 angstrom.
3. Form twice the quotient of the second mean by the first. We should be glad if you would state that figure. 2.12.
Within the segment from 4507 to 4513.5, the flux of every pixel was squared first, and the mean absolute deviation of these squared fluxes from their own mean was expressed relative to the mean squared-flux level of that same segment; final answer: 0.14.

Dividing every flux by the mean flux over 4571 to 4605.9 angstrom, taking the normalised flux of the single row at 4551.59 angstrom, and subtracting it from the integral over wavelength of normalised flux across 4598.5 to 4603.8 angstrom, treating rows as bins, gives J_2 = 4.39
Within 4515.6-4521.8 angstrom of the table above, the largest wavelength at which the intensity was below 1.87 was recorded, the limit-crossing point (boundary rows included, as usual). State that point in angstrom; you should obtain 4517.14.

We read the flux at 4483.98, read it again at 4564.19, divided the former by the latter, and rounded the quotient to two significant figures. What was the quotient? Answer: 0.93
